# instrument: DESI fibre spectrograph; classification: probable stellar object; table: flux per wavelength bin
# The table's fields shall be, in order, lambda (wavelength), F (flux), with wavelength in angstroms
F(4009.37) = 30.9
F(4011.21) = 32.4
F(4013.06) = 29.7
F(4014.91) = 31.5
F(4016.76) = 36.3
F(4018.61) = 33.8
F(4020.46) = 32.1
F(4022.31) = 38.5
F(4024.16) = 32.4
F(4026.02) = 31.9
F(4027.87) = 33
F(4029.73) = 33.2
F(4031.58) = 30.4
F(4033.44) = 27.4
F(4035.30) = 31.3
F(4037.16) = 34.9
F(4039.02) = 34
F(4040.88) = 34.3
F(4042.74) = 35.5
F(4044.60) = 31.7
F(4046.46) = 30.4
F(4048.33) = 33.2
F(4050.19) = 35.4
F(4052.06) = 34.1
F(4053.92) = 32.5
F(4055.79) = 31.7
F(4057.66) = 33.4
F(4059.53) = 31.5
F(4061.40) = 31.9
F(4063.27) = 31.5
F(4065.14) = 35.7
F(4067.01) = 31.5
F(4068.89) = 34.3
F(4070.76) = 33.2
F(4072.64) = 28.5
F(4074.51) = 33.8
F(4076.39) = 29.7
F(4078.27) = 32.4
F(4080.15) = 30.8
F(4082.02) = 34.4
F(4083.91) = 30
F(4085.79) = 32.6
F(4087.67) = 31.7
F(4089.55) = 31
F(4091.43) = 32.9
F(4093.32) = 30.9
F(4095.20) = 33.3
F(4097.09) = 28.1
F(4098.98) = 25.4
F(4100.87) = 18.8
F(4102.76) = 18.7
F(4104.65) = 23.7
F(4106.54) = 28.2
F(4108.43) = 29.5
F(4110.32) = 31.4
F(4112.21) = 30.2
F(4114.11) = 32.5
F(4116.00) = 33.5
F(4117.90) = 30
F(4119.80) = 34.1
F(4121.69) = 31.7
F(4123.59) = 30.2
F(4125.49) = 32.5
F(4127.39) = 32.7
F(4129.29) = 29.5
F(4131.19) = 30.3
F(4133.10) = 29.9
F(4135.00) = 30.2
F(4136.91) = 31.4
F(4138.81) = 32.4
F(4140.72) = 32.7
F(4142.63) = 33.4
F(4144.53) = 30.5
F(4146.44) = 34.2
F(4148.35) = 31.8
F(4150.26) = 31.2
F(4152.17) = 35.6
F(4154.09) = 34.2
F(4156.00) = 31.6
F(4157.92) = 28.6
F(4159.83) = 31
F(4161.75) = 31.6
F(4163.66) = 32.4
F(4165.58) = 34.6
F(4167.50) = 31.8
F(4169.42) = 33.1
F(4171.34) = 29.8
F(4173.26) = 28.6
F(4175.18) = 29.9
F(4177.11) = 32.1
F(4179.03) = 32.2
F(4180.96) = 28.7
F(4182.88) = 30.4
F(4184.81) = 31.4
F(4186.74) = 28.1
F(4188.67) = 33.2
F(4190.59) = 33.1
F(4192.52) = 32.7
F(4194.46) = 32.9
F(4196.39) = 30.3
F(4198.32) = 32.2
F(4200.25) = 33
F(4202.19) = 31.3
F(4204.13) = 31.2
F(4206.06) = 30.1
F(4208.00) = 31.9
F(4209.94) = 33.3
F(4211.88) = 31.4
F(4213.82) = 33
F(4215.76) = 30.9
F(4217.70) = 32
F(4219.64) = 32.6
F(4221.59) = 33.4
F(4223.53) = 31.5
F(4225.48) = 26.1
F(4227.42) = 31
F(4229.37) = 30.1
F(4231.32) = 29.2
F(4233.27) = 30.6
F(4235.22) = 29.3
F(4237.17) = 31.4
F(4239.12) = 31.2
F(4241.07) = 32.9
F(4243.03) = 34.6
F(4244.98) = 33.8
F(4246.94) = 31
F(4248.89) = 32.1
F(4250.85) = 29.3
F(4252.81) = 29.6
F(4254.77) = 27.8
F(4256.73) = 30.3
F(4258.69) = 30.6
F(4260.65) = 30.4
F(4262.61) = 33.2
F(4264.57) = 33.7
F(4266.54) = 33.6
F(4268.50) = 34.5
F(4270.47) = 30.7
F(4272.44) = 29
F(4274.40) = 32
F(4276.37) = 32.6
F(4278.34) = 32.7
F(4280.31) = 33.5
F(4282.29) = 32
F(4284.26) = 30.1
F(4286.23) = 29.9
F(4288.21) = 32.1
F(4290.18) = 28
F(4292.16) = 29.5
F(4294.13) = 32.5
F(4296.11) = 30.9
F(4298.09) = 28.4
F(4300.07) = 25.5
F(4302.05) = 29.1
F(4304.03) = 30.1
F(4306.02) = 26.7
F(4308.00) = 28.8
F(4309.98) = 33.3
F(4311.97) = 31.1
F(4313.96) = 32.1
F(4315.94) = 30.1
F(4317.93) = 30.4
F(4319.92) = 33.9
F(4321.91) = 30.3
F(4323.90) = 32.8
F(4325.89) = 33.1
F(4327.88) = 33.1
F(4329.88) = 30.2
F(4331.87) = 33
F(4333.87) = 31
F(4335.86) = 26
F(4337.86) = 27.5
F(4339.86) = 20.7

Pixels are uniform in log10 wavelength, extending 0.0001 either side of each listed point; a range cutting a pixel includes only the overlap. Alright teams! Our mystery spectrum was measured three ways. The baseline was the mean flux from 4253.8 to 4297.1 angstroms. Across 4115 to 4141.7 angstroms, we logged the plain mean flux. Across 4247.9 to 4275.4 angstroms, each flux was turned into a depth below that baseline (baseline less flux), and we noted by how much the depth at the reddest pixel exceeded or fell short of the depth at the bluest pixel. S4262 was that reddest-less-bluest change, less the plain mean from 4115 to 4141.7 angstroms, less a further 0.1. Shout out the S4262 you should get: -31.5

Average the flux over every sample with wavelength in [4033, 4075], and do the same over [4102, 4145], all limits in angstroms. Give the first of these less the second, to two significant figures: 2.3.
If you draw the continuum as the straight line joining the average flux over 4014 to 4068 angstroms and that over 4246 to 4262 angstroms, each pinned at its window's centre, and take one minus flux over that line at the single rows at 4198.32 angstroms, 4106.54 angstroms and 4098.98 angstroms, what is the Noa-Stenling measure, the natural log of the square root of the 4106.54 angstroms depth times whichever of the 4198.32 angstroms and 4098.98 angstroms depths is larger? -1.8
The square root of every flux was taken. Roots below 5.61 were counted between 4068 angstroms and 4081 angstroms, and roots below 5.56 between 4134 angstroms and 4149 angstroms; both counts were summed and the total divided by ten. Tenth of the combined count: 0.50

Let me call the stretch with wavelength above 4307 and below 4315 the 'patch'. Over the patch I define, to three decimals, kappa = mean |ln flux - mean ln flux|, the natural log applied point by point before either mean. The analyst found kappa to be 0.044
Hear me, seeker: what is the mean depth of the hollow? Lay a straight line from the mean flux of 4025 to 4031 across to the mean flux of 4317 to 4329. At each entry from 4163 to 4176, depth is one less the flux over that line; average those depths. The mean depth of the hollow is 0.03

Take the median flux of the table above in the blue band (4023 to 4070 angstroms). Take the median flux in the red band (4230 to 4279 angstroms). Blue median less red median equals 1.3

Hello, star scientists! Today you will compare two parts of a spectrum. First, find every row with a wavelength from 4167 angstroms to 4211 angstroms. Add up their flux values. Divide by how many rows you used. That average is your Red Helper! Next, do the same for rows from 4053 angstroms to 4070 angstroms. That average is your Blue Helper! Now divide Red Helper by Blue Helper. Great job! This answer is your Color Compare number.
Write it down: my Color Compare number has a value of 0.96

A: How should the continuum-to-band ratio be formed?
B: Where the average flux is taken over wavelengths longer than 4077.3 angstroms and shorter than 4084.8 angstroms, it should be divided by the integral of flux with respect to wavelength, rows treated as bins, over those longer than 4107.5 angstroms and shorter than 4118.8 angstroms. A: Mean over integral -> 0.09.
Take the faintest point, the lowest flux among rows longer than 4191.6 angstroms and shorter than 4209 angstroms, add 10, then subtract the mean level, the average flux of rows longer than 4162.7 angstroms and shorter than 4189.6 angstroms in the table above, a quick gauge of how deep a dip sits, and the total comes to 8.9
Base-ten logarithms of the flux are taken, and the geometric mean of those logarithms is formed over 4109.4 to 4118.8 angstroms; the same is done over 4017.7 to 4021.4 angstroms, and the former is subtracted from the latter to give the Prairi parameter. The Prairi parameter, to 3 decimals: 0.020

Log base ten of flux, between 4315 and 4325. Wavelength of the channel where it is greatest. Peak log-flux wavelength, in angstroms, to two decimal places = 4319.92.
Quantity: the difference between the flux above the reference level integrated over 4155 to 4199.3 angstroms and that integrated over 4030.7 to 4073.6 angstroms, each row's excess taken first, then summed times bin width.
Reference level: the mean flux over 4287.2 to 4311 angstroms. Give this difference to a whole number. -50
